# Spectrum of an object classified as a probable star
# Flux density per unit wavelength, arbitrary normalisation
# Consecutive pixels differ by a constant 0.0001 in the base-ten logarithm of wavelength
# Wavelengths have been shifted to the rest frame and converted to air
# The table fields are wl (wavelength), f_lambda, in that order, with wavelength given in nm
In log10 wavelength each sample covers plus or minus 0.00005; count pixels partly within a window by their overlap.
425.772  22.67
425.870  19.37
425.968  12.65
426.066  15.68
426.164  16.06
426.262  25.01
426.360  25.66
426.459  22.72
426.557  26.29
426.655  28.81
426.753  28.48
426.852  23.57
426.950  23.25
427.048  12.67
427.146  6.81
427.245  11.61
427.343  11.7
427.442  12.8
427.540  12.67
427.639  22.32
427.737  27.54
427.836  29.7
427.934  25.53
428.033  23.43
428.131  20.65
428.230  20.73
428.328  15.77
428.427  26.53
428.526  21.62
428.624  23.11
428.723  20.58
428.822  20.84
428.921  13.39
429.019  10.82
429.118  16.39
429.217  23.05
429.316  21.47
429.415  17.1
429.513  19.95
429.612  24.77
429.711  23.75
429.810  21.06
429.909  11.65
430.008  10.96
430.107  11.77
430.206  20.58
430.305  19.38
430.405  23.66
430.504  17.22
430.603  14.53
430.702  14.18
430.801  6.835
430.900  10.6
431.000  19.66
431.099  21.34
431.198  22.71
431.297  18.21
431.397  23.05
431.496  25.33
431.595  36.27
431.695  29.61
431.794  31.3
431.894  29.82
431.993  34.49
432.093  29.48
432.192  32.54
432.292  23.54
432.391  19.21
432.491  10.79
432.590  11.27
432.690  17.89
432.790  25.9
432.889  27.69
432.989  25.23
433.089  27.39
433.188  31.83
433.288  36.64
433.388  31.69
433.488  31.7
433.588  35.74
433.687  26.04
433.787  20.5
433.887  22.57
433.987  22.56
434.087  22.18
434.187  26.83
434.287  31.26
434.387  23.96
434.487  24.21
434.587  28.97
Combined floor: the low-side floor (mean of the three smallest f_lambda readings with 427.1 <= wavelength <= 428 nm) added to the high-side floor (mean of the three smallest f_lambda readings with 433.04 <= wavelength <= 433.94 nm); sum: 33.1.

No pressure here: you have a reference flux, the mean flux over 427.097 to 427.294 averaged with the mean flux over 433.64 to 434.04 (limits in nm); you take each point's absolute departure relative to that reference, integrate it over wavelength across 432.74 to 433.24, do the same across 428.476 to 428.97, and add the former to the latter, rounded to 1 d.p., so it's 8.2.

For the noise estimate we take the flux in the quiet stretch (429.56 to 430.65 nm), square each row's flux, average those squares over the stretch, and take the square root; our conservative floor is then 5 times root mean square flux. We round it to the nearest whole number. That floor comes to 94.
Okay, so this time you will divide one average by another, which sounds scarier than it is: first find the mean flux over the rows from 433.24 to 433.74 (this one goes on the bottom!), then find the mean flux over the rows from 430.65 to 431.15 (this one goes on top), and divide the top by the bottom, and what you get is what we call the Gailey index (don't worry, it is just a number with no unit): 0.45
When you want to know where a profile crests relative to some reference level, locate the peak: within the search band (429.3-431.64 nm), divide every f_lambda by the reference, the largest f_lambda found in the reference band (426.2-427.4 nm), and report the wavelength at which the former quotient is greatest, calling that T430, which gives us 431.595 nm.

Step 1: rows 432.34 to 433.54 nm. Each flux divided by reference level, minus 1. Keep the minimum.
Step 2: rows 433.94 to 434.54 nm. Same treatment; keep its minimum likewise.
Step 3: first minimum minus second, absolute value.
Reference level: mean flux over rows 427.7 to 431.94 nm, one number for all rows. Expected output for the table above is 0.55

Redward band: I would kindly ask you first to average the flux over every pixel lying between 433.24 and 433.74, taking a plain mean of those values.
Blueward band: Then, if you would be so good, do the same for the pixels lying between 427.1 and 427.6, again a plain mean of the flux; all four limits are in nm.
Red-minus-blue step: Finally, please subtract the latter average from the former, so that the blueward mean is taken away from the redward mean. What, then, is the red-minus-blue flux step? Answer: 21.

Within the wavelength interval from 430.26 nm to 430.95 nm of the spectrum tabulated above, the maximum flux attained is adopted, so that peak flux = 23.66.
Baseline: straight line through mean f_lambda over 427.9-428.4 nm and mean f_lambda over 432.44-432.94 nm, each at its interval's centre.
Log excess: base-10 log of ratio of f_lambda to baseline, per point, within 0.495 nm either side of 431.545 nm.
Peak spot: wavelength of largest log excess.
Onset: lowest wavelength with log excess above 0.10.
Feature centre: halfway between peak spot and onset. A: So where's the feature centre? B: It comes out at 431.55 nm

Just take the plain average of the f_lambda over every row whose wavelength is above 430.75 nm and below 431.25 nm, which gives 16.2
